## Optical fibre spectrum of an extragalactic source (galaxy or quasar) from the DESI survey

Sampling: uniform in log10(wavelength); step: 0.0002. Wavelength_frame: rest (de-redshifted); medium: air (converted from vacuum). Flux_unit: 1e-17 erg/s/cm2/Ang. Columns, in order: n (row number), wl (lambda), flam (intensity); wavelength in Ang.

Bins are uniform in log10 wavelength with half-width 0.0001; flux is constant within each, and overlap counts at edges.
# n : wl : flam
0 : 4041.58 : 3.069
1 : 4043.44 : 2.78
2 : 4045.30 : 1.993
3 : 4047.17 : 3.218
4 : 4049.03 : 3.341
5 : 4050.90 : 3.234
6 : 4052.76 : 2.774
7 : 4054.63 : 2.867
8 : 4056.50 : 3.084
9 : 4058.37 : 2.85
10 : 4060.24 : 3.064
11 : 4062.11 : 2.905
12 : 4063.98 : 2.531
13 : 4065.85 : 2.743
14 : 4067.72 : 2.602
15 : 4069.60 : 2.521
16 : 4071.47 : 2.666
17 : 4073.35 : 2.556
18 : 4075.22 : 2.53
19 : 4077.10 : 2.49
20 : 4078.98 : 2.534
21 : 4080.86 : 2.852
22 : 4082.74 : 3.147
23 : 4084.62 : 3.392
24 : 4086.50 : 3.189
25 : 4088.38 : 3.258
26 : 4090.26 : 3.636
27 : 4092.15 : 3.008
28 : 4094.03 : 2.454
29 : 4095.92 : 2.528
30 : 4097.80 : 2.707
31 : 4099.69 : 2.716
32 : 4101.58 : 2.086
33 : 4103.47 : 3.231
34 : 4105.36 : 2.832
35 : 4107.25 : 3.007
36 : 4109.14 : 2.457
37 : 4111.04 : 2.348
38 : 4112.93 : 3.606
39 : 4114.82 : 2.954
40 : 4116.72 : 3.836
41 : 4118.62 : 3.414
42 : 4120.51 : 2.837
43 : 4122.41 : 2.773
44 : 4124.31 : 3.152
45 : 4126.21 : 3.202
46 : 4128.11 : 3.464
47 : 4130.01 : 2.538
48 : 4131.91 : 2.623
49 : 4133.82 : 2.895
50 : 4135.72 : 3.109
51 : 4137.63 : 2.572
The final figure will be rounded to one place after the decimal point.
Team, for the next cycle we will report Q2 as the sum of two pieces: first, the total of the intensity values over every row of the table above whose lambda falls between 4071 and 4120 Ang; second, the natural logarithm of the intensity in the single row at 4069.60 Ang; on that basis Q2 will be 76.4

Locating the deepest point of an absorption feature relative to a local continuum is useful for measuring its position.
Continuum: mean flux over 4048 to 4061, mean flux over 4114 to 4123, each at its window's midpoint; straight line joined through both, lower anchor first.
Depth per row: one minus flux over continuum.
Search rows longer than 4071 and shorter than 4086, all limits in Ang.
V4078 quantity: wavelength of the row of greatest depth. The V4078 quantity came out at 4077.10 Ang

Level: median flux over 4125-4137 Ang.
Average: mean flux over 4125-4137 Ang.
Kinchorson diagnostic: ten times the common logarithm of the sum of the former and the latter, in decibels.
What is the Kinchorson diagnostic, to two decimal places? 7.76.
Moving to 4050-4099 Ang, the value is 7.53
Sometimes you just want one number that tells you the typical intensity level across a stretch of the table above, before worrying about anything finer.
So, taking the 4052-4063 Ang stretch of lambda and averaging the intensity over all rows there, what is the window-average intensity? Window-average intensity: 2.92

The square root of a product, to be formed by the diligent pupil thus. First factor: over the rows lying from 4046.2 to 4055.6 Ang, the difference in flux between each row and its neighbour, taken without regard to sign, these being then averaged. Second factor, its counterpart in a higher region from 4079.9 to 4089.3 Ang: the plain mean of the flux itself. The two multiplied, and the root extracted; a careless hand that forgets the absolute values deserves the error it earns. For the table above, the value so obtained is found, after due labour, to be 0.79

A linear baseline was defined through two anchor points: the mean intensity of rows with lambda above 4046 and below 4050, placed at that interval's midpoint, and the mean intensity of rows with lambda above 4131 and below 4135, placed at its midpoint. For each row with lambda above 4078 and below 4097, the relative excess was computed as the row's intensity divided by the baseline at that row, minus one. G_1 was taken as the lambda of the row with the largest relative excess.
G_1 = 4090.26 Ang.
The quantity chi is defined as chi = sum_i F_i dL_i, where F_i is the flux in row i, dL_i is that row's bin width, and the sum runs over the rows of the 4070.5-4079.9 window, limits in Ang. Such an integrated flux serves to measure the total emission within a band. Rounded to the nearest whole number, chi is 24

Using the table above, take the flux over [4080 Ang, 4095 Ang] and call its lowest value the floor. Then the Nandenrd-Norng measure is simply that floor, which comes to 2.454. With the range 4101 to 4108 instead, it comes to 2.086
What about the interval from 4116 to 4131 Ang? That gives 2.538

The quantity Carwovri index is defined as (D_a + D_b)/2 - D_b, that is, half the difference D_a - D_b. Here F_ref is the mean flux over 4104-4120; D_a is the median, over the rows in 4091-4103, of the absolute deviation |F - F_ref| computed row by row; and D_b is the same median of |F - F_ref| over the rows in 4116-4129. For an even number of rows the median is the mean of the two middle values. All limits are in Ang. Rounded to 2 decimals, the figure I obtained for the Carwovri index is 0.08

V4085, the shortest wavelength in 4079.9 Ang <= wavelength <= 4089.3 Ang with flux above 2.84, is 4080.86 Ang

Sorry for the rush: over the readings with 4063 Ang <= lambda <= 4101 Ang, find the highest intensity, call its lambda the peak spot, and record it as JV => 4090.26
